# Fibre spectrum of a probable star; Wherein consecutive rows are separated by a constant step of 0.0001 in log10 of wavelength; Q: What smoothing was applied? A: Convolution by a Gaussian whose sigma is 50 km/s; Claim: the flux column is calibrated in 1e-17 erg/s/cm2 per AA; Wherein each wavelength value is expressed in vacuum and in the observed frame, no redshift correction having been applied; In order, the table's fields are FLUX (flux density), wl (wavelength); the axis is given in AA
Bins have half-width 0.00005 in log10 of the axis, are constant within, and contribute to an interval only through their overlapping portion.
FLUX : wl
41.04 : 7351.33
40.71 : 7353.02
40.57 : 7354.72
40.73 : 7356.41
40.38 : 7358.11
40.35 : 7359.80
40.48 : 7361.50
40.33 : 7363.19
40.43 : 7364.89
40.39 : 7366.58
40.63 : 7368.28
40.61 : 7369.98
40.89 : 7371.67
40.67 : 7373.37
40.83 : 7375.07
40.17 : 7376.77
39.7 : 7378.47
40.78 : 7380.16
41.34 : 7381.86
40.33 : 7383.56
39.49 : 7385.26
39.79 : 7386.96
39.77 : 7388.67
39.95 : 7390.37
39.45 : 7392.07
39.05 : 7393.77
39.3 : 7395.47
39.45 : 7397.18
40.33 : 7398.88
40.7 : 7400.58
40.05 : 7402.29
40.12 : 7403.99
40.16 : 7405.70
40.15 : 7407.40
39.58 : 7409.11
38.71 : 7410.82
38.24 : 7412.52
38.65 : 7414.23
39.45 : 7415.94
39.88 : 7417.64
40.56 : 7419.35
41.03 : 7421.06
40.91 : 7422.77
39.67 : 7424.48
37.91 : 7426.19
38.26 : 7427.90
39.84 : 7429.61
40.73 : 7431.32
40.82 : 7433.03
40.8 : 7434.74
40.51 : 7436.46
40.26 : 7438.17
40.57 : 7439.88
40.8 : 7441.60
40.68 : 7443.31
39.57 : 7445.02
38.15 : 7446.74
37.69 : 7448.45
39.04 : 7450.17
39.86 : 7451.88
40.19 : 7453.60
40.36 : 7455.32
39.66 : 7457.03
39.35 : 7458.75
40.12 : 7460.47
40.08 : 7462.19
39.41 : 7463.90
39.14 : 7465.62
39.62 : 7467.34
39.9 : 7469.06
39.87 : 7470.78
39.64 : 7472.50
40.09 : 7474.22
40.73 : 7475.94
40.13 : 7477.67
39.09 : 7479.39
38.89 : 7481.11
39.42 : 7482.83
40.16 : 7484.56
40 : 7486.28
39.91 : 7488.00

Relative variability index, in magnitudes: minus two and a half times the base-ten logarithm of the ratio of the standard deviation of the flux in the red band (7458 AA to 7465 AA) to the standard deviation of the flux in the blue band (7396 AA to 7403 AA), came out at 0.3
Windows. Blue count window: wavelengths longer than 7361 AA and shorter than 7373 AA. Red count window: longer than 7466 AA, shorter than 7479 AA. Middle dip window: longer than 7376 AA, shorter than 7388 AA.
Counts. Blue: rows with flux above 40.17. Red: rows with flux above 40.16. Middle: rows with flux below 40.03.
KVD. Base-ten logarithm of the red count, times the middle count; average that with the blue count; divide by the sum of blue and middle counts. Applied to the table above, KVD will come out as 0.35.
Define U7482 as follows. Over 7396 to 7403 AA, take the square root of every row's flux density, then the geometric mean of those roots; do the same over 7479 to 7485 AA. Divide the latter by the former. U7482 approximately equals 0.99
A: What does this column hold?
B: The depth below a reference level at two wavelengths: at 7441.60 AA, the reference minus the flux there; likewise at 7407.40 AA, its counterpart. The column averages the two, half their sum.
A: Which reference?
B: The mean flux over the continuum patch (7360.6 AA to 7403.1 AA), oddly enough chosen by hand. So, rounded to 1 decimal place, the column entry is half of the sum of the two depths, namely -0.3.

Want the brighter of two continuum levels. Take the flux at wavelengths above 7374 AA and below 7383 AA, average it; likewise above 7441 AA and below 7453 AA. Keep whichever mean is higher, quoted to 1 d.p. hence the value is 40.6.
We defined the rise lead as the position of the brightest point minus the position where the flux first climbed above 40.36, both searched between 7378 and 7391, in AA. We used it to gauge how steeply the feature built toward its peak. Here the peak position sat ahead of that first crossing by 1.7 AA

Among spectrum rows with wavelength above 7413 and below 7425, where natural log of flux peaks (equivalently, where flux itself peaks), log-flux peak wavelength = 7421.06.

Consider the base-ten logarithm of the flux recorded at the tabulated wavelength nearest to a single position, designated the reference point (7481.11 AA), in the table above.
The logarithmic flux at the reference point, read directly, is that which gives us 1.59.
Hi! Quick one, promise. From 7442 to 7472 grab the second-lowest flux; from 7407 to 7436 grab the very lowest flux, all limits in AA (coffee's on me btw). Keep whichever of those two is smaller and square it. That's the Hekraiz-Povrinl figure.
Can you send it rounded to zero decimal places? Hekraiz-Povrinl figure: 1437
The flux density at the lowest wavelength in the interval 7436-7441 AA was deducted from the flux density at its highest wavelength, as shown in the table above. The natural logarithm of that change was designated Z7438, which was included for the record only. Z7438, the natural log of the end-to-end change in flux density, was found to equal -2.8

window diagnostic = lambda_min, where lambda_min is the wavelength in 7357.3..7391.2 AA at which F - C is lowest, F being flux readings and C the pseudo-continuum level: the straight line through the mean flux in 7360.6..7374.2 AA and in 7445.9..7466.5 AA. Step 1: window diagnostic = 7385.26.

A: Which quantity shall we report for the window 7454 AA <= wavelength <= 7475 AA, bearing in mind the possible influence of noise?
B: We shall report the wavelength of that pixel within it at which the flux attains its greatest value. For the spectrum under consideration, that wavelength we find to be 7455.32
